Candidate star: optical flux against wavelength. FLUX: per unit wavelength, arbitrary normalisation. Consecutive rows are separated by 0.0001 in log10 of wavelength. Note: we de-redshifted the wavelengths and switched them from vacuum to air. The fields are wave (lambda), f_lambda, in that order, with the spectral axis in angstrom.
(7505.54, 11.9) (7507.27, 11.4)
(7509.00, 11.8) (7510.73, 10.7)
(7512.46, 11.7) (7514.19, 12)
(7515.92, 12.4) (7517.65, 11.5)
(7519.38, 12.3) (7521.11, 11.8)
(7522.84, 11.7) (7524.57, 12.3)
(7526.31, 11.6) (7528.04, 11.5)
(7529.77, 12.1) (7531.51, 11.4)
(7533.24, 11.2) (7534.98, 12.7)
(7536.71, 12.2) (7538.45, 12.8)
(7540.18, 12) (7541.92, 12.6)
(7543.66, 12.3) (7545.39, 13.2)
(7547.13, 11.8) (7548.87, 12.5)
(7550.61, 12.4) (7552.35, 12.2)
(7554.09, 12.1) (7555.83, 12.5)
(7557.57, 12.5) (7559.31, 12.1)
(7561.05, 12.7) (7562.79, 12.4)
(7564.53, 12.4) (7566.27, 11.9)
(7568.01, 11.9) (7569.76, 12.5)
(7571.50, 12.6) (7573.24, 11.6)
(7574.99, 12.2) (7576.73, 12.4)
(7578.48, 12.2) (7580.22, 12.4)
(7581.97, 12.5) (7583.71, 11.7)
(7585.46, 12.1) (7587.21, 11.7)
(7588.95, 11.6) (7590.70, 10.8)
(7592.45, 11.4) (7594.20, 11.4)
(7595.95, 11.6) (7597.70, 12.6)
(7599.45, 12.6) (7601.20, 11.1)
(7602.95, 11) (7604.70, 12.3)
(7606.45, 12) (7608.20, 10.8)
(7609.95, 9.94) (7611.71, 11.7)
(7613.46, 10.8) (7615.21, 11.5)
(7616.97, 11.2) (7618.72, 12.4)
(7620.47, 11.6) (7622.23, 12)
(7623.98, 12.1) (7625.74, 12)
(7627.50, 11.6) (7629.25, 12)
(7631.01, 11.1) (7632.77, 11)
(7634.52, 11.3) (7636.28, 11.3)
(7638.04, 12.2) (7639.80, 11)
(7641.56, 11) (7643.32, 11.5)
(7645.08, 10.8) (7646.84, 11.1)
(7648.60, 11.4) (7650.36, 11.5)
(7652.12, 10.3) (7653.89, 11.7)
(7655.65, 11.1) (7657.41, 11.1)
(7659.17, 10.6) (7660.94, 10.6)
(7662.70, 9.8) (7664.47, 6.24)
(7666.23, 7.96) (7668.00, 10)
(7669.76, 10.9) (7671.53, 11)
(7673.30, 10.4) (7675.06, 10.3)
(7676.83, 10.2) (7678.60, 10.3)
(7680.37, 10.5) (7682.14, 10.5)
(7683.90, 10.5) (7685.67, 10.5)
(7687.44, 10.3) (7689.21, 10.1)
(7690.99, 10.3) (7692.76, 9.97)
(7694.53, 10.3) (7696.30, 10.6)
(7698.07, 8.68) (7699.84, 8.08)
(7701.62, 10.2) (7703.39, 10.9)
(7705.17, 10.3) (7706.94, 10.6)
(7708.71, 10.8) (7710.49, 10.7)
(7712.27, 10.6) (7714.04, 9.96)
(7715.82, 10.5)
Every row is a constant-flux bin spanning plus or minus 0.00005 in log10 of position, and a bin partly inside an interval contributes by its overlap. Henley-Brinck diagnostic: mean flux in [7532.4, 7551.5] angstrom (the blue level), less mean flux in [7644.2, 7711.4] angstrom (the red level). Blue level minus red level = 2.0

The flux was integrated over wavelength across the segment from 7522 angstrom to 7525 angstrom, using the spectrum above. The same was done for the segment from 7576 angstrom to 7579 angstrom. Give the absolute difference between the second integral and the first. 1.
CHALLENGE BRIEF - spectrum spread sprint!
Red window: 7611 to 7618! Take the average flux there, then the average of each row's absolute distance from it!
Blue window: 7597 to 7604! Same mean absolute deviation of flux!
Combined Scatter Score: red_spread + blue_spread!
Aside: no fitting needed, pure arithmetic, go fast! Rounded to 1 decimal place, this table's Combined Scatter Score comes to 1.1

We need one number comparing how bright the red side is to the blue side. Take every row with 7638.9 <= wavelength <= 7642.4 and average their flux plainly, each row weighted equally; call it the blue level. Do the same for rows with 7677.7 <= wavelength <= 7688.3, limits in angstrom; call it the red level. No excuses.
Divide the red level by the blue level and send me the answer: 0.95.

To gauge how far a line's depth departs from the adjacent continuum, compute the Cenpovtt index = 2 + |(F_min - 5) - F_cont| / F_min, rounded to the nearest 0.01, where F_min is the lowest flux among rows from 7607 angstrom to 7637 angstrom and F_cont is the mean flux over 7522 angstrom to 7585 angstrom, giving 2.73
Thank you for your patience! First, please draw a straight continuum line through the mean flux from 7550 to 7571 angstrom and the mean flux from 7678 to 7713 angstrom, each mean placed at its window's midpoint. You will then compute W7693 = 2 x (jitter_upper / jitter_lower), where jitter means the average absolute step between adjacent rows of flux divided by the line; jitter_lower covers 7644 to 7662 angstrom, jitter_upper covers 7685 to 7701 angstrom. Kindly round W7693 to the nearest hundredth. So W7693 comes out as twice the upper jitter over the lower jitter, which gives 2.15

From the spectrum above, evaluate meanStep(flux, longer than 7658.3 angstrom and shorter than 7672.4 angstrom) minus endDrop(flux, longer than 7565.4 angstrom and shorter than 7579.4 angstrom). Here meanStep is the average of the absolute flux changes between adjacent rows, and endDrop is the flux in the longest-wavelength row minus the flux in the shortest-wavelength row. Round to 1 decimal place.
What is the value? 1.0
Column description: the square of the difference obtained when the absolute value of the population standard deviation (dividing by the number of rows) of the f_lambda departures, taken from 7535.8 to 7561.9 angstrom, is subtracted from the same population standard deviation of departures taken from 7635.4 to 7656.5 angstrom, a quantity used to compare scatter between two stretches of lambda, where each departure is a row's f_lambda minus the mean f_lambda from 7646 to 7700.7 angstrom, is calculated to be 0.014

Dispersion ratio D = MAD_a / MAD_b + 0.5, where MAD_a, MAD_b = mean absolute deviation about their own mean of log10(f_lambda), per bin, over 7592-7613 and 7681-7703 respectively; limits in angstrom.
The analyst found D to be 1.39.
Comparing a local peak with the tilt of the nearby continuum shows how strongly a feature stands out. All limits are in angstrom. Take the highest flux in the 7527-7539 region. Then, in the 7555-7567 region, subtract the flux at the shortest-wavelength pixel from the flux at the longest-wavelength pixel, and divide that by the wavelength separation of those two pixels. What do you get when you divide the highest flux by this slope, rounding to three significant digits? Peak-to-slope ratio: -223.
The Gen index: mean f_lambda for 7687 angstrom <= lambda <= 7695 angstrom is 10.2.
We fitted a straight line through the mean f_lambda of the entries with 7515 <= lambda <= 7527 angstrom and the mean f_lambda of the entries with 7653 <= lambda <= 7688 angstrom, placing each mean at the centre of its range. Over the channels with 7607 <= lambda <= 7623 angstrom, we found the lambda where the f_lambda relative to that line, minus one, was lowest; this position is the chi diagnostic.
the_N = 7609.95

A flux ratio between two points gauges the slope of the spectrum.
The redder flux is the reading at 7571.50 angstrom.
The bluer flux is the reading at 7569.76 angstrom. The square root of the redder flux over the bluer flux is 1.00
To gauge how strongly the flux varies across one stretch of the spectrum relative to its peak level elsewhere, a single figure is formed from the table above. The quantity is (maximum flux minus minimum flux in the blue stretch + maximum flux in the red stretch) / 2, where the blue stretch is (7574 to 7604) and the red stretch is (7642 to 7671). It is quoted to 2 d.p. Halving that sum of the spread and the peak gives 6.75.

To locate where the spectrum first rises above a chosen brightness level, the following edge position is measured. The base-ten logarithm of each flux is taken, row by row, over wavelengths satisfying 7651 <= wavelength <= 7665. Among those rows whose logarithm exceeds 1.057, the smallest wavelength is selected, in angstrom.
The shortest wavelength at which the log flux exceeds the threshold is 7653.89 angstrom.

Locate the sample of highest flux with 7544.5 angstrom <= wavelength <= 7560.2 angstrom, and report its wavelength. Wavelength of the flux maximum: 7545.39 angstrom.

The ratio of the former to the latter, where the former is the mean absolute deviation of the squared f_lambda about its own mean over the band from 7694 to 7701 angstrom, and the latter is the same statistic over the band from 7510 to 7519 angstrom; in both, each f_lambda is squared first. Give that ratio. 1.88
